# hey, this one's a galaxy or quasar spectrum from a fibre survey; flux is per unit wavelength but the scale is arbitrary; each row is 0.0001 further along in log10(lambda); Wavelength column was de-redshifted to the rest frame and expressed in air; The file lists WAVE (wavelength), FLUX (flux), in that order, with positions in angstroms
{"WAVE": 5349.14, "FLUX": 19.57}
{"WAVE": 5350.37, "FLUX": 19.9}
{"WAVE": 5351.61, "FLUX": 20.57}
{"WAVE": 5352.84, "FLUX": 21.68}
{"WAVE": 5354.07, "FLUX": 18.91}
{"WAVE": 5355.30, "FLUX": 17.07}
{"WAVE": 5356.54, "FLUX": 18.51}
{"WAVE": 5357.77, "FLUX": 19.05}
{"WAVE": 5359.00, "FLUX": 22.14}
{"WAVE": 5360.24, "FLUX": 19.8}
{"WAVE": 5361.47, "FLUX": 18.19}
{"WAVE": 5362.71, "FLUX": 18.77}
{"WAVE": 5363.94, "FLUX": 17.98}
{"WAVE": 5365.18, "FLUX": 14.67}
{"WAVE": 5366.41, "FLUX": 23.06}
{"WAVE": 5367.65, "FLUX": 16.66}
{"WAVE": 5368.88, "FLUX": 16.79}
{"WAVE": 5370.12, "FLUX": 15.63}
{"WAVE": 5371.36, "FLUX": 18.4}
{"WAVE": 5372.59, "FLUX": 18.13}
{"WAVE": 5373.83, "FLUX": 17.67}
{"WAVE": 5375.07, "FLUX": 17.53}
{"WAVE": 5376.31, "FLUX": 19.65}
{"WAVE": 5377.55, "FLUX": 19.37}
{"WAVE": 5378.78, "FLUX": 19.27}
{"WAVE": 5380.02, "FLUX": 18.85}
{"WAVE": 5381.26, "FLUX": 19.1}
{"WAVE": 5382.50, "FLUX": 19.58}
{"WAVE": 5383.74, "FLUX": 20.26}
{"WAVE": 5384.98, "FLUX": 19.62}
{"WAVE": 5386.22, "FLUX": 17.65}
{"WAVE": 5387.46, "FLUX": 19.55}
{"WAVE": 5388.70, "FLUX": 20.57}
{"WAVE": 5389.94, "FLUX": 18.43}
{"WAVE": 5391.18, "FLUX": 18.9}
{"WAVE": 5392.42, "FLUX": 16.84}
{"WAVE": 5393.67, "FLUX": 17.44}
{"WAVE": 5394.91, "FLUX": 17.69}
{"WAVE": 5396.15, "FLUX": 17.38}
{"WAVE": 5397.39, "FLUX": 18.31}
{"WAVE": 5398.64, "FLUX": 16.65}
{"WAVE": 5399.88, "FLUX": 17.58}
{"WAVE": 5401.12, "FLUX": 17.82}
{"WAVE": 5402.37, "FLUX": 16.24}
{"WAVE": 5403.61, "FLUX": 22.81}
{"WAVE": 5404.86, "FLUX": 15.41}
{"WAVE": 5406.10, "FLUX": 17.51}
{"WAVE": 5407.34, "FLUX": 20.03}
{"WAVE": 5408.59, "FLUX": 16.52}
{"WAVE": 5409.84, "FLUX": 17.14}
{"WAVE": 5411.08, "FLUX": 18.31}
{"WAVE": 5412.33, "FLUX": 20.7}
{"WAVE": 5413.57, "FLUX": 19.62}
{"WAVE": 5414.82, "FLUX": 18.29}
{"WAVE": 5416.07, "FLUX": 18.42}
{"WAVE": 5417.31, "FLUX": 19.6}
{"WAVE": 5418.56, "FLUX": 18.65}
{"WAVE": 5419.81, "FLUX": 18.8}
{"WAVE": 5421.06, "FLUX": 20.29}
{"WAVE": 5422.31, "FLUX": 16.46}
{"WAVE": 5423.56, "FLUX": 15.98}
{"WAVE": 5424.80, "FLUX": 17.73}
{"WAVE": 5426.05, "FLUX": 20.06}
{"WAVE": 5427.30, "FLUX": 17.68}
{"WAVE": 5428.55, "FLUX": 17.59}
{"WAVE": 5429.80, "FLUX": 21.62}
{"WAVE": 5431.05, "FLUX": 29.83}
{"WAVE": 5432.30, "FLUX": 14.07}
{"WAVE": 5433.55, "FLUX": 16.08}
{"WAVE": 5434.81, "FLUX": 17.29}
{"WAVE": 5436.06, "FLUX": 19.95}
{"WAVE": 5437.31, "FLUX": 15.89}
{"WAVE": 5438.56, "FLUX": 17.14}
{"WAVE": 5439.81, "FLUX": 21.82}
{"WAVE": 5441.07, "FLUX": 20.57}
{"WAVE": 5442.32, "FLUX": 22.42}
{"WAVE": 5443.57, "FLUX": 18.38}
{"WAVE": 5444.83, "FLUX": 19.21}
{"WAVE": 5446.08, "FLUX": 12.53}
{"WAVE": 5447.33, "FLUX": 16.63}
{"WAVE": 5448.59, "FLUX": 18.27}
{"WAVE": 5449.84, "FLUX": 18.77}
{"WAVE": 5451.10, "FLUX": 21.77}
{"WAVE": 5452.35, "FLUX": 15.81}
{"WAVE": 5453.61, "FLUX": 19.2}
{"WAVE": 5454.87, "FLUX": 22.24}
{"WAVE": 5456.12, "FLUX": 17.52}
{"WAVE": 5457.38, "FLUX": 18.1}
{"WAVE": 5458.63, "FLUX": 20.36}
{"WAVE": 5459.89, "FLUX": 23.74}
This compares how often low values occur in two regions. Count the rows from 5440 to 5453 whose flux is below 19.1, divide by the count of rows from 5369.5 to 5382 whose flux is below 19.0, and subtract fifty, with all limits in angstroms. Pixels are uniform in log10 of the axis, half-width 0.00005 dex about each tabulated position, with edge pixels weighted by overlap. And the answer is -49.0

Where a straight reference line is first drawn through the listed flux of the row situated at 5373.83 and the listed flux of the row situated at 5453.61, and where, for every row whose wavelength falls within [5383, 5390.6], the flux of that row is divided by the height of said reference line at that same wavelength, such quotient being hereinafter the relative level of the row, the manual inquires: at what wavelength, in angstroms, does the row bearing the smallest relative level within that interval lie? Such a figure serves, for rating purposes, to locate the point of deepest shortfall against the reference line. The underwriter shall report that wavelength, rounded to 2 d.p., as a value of 5386.22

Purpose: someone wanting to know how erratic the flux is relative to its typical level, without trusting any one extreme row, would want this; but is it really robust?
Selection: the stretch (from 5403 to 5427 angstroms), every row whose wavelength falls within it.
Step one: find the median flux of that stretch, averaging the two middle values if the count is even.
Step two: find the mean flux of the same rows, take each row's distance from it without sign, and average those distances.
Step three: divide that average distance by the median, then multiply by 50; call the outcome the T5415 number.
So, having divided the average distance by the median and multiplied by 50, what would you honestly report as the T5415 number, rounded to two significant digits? 3.9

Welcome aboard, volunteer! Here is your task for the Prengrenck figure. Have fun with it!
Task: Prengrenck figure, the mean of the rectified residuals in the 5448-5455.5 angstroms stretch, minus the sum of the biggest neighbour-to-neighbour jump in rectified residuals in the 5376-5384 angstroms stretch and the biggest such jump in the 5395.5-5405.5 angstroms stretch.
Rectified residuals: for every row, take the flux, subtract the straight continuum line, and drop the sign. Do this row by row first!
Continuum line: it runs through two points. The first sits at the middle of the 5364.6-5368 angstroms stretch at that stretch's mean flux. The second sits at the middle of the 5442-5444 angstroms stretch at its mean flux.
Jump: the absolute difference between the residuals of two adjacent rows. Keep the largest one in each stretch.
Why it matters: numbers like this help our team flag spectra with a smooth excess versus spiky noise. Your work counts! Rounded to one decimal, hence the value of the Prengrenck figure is -0.2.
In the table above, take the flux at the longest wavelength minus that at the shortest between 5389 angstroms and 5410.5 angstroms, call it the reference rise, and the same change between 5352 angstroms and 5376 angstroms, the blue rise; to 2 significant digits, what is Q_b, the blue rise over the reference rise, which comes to 3.2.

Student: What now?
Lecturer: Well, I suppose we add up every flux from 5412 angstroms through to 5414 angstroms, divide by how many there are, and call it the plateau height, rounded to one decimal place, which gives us 20.2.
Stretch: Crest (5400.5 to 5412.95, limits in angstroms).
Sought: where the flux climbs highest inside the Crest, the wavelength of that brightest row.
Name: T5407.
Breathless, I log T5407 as 5403.61 angstroms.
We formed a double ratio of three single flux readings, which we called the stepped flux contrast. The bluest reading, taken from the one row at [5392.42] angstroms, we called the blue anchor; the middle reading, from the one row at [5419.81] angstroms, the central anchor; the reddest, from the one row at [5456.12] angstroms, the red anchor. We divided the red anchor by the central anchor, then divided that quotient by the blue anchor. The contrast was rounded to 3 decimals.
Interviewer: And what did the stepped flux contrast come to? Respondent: 0.055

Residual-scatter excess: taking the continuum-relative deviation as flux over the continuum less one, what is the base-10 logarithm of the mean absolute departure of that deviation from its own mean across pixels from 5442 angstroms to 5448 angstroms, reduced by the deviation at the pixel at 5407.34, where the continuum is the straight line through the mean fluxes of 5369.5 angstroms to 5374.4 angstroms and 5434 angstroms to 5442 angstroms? -1.0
